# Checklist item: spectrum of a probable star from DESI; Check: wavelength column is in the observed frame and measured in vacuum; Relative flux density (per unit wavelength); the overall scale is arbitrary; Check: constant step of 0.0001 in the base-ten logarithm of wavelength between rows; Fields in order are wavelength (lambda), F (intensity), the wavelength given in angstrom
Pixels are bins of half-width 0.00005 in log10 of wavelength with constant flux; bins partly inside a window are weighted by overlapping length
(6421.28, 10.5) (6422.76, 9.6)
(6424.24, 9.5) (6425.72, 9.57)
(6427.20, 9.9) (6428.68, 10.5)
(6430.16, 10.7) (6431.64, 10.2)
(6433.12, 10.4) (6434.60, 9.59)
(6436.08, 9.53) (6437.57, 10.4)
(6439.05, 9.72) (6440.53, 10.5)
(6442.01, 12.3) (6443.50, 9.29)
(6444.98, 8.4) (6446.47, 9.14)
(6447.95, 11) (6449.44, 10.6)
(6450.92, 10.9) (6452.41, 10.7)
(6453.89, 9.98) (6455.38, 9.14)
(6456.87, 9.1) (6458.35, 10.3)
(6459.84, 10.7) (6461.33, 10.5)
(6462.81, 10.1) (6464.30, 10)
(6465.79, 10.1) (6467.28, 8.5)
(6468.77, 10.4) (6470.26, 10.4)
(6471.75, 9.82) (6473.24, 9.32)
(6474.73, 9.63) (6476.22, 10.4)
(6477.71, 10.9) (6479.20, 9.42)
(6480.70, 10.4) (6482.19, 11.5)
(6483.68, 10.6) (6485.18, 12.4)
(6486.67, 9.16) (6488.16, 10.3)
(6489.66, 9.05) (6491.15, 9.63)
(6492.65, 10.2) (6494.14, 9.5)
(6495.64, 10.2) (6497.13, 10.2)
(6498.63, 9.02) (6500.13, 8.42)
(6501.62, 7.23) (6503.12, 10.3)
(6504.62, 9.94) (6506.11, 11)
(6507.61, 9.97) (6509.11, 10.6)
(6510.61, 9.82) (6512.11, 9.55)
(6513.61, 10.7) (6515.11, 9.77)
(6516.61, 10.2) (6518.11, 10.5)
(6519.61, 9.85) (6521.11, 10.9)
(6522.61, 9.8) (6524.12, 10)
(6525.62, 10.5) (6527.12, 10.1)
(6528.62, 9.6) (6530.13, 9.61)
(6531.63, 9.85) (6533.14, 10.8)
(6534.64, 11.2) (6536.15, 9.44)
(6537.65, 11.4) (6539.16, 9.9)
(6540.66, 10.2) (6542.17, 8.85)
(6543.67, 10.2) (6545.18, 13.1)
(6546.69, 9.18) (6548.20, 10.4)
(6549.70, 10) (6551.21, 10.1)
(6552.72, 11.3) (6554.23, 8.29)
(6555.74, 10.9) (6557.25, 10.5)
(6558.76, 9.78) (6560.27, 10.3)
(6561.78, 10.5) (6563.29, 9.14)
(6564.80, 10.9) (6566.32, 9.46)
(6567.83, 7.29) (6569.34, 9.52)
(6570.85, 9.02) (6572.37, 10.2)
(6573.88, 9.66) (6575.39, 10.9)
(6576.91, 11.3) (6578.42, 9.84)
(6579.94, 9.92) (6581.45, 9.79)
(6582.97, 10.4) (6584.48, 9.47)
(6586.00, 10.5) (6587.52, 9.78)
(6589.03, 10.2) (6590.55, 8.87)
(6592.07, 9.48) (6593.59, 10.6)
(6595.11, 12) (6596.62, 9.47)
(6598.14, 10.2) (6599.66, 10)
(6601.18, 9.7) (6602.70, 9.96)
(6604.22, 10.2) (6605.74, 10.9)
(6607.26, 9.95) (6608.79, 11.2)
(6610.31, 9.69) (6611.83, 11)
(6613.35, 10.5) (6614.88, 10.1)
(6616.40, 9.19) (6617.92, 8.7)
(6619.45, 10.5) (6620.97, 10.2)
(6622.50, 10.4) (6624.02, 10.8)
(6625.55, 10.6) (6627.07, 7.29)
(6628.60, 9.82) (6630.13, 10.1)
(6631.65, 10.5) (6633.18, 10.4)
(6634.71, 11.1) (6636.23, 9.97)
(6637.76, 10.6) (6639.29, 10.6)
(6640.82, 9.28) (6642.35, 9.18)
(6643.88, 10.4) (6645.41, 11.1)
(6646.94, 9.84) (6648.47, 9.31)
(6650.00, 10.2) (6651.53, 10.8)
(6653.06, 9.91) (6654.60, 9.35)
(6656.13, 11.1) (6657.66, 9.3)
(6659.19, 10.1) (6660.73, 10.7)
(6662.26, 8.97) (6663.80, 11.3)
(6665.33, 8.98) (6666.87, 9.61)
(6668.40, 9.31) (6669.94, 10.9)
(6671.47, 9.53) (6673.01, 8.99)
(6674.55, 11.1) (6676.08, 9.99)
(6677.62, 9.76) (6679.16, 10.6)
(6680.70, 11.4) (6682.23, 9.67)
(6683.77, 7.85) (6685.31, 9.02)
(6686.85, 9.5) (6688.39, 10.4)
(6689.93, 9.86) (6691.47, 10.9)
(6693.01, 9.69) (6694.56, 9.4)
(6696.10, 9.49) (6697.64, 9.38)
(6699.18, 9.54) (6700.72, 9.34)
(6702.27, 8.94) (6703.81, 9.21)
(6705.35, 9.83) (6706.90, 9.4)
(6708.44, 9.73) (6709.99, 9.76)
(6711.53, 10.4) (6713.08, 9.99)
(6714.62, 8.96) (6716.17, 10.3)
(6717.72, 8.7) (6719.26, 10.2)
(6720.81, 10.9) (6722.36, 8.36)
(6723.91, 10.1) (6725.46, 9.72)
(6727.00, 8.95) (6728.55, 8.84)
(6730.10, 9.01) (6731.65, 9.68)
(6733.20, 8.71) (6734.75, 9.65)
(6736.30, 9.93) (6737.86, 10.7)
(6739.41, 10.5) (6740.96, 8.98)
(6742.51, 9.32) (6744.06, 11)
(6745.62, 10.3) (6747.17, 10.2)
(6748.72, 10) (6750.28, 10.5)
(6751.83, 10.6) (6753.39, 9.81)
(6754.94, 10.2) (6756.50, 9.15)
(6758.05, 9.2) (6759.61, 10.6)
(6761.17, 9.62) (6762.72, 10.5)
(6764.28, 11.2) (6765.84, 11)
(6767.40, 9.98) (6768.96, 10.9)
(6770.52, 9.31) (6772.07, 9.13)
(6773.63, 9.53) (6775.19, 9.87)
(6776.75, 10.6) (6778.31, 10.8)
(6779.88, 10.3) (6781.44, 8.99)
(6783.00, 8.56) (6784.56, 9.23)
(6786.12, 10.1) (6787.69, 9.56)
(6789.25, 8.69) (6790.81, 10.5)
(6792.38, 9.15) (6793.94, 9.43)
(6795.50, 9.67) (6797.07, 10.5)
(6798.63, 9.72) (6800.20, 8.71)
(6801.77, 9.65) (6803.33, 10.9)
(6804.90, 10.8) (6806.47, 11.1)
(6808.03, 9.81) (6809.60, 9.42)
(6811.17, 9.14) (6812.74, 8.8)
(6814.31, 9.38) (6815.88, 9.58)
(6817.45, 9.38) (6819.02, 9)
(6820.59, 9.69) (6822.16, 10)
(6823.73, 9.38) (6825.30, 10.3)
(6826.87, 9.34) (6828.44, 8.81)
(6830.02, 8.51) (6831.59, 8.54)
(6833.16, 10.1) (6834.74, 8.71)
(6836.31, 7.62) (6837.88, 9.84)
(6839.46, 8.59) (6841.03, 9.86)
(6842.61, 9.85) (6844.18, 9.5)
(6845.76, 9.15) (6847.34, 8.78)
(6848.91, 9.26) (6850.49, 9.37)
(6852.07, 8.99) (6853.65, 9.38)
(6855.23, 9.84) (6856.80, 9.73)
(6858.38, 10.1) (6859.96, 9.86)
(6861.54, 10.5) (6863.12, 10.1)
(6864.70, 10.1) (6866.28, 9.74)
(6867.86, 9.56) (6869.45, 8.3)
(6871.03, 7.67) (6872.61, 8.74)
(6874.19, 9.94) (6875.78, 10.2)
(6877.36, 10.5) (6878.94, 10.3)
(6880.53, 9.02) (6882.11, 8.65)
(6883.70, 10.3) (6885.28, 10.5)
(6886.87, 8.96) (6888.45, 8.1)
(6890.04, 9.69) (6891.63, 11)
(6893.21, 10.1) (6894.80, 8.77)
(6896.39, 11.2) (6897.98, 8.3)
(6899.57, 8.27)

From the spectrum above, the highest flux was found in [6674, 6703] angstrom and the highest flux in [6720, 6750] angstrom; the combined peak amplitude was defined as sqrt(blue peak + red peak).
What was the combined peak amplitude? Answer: 4.73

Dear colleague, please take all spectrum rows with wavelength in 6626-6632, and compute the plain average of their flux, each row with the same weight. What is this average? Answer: 9.4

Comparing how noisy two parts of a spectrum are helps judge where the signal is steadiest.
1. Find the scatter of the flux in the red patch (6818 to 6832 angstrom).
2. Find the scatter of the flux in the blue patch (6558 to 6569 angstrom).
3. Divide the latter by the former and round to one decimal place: 1.9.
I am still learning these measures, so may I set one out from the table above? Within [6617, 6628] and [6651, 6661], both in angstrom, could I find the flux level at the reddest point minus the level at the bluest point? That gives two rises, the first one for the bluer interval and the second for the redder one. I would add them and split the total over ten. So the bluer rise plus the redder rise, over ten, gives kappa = -0.15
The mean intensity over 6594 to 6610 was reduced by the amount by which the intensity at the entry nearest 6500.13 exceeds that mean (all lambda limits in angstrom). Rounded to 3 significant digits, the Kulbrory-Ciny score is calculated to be 12.3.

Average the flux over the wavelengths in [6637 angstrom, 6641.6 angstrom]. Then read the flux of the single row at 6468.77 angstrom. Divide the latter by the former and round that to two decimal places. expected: 1.02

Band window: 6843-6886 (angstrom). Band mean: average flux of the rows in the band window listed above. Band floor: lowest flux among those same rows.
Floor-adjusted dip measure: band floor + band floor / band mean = 8.5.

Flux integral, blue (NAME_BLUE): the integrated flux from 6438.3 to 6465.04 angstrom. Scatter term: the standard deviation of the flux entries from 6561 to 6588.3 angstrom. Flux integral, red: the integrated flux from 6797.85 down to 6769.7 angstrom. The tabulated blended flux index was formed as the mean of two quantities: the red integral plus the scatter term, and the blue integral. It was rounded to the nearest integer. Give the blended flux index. 272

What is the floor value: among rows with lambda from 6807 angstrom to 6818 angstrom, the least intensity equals 8.8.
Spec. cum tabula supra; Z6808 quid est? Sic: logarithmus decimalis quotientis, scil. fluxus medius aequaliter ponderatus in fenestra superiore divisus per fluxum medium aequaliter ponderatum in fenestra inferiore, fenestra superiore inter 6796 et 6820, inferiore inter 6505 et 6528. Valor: -0.021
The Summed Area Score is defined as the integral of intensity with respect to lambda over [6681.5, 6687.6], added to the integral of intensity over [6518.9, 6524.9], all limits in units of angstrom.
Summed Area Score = 116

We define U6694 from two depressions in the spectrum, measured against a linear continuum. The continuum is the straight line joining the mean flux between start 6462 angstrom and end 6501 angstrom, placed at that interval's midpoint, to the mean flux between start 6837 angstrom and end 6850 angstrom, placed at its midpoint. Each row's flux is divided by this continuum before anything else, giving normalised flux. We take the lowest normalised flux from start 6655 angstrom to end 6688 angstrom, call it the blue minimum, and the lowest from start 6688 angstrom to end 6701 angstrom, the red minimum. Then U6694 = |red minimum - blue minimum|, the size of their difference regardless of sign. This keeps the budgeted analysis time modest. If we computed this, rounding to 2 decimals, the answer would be 0.16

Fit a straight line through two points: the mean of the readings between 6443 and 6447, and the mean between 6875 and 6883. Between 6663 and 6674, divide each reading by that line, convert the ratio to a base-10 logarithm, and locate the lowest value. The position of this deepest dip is 6673.01 angstrom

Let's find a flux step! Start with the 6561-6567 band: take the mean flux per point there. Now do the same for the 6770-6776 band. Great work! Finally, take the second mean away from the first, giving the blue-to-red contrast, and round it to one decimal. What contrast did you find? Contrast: 0.5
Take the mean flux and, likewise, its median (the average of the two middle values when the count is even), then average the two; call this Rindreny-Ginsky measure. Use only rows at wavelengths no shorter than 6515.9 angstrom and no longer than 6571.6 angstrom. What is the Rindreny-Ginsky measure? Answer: 10.1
